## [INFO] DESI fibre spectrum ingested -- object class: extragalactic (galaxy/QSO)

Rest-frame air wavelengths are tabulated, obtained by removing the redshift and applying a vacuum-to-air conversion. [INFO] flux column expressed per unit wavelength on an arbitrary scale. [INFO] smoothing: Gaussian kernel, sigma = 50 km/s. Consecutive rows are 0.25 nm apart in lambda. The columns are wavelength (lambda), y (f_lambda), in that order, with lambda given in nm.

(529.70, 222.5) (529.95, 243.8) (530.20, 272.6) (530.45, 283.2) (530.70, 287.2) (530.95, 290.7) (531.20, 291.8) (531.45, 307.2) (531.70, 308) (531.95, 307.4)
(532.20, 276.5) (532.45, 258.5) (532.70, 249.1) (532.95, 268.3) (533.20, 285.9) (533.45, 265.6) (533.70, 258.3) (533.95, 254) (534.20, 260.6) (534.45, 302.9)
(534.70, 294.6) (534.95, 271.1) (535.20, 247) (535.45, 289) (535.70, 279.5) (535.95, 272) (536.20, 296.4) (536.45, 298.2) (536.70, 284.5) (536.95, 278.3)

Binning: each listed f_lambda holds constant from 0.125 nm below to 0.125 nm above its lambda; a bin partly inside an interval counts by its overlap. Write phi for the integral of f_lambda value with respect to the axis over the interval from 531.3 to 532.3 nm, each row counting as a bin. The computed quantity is 300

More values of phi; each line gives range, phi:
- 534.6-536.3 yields 473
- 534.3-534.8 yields 149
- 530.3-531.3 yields 288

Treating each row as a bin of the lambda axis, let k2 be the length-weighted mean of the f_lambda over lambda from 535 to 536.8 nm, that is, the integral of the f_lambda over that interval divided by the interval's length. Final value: 280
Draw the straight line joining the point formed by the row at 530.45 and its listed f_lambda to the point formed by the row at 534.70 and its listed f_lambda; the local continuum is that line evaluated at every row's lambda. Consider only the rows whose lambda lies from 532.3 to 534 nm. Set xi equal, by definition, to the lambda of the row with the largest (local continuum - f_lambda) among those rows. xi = 532.70 nm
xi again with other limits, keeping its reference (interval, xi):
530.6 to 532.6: 532.45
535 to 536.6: 535.20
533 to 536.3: 535.20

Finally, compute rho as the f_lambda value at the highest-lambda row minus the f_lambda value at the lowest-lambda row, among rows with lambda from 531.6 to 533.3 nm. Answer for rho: -22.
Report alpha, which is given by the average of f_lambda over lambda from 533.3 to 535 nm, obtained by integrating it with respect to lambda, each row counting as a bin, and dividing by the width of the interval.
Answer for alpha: 273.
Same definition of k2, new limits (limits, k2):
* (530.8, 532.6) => 291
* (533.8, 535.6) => 274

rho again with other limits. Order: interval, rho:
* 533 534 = -32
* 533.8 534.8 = 41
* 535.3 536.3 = 7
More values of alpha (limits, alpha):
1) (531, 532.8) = 286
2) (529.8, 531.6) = 282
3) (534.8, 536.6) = 279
